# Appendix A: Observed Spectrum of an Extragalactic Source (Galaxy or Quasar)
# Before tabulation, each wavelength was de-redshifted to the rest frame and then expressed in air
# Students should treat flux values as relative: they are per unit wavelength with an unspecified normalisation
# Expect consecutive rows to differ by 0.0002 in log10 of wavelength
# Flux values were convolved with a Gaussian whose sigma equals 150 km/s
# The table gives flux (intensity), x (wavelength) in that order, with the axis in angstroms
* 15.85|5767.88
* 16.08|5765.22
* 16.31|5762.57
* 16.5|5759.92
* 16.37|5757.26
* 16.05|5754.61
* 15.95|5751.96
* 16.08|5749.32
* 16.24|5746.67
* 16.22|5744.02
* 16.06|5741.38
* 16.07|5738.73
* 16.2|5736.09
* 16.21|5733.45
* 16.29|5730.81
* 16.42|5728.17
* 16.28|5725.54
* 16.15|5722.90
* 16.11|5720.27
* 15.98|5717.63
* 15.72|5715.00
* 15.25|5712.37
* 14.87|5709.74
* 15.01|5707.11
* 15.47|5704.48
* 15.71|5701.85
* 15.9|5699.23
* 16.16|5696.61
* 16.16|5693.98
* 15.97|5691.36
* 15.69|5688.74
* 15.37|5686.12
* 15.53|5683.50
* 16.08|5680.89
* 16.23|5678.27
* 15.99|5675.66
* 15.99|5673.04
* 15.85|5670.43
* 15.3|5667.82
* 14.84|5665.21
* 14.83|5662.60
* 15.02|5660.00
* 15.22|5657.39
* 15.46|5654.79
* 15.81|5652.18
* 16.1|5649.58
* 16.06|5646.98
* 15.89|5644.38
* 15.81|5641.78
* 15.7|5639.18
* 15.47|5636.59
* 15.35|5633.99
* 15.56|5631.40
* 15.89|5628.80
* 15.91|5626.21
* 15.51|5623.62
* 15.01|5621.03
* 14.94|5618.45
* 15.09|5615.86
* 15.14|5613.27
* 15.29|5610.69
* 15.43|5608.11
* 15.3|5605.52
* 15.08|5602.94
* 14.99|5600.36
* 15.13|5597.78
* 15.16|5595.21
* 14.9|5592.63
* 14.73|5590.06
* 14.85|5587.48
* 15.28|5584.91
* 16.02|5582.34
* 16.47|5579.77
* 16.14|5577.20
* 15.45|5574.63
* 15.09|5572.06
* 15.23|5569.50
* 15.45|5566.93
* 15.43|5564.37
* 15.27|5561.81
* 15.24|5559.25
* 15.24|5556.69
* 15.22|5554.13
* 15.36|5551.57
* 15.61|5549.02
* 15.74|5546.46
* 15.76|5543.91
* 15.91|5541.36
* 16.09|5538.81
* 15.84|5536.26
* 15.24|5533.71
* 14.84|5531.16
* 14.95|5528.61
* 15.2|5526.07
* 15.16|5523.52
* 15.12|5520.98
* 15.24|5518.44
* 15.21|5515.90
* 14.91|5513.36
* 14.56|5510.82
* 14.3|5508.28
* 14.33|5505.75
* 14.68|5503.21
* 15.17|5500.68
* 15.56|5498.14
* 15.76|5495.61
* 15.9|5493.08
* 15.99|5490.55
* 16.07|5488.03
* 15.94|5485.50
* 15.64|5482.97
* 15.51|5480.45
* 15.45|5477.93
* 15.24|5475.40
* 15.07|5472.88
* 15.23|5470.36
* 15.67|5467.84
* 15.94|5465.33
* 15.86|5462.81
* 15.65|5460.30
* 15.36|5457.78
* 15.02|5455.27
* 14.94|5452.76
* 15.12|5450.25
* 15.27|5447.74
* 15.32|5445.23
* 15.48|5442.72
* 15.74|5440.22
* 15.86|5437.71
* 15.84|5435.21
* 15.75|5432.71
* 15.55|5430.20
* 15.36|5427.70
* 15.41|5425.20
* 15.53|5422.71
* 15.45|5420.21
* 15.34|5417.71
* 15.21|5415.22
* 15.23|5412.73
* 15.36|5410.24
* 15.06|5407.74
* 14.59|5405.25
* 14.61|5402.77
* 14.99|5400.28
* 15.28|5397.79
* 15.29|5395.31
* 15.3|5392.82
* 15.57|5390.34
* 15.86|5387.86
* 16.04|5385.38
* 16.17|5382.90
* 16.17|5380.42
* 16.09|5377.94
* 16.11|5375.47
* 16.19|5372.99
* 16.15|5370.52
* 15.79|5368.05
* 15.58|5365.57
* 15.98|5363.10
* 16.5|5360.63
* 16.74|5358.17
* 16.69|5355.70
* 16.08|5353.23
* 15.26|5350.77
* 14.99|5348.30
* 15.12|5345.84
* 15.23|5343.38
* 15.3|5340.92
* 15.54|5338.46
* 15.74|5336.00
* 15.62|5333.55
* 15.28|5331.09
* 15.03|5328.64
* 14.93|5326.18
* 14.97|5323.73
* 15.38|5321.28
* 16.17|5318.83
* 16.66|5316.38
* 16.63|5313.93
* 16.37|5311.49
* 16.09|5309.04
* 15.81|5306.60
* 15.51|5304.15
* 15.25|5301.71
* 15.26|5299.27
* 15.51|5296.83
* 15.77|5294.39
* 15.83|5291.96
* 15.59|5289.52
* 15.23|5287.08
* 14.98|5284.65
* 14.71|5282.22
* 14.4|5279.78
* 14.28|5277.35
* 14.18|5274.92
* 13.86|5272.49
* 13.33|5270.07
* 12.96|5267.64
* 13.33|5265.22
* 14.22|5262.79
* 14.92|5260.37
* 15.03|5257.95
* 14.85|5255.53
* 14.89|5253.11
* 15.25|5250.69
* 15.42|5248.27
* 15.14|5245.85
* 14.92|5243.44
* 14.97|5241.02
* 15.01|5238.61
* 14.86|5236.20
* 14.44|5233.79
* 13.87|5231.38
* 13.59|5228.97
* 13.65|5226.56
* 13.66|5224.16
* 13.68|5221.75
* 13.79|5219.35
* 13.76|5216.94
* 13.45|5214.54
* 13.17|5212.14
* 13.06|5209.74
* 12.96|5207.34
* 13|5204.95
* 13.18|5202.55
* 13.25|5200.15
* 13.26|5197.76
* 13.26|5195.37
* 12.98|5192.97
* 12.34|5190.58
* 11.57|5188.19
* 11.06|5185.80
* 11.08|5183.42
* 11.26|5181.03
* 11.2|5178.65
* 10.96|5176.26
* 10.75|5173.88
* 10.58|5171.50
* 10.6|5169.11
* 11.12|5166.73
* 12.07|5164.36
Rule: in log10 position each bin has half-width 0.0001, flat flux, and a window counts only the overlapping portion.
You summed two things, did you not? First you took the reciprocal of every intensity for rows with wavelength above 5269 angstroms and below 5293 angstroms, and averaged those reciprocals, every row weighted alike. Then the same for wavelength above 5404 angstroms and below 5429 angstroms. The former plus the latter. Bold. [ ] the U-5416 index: 0.134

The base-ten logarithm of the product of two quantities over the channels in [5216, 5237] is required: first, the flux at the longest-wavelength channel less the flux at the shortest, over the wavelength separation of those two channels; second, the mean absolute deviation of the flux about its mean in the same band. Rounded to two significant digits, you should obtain -1.7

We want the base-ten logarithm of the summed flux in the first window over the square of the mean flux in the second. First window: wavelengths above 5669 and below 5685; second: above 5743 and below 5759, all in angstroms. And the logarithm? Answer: -0.436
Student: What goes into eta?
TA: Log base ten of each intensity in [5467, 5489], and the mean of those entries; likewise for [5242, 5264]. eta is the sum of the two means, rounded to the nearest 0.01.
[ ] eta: 2.37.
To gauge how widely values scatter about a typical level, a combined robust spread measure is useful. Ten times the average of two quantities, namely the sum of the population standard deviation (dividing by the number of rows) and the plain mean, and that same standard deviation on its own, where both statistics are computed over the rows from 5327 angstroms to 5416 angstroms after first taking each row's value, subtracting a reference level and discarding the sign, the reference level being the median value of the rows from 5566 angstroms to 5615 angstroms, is 6.8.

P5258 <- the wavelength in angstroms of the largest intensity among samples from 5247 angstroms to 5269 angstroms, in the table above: 5248.27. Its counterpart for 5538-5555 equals 5538.81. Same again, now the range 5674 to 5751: 5728.17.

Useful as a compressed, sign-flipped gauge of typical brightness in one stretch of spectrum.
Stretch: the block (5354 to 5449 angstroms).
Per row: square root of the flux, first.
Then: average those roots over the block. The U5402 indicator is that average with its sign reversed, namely -3.95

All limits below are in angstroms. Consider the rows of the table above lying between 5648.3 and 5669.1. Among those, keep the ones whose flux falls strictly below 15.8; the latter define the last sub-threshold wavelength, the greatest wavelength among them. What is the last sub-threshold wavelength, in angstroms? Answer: 5667.82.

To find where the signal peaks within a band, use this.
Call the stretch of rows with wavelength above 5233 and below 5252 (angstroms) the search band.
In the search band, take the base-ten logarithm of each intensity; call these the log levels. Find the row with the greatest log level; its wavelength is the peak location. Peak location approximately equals 5248.27 angstroms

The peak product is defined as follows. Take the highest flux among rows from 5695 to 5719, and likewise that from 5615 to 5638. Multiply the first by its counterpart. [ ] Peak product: 257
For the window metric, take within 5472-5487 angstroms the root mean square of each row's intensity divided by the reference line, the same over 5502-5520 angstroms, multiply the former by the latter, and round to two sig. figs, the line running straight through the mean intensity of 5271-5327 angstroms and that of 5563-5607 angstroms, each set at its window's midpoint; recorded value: 0.97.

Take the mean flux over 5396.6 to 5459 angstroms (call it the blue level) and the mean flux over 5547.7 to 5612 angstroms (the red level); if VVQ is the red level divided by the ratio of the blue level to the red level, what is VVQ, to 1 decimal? 15.4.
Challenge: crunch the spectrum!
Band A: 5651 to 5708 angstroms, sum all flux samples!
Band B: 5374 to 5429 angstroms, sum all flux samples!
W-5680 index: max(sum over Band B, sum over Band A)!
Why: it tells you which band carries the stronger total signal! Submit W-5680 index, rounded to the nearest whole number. 344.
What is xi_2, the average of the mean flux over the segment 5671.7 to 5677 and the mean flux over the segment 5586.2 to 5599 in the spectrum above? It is 15.5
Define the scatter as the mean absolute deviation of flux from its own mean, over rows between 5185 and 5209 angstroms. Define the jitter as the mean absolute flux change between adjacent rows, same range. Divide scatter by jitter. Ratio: 2.2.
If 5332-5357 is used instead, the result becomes 1.3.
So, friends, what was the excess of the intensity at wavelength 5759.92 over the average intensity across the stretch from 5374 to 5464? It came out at 1.0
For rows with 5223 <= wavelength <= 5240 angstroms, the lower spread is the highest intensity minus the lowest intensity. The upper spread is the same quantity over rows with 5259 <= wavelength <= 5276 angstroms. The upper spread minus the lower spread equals 0.54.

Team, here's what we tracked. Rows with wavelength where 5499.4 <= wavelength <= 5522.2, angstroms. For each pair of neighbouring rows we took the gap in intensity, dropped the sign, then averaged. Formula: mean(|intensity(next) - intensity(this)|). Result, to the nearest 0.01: 0.24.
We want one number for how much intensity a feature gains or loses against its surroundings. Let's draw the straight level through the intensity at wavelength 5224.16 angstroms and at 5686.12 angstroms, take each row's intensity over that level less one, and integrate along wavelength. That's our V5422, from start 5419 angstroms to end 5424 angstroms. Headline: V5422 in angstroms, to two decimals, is 0.38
